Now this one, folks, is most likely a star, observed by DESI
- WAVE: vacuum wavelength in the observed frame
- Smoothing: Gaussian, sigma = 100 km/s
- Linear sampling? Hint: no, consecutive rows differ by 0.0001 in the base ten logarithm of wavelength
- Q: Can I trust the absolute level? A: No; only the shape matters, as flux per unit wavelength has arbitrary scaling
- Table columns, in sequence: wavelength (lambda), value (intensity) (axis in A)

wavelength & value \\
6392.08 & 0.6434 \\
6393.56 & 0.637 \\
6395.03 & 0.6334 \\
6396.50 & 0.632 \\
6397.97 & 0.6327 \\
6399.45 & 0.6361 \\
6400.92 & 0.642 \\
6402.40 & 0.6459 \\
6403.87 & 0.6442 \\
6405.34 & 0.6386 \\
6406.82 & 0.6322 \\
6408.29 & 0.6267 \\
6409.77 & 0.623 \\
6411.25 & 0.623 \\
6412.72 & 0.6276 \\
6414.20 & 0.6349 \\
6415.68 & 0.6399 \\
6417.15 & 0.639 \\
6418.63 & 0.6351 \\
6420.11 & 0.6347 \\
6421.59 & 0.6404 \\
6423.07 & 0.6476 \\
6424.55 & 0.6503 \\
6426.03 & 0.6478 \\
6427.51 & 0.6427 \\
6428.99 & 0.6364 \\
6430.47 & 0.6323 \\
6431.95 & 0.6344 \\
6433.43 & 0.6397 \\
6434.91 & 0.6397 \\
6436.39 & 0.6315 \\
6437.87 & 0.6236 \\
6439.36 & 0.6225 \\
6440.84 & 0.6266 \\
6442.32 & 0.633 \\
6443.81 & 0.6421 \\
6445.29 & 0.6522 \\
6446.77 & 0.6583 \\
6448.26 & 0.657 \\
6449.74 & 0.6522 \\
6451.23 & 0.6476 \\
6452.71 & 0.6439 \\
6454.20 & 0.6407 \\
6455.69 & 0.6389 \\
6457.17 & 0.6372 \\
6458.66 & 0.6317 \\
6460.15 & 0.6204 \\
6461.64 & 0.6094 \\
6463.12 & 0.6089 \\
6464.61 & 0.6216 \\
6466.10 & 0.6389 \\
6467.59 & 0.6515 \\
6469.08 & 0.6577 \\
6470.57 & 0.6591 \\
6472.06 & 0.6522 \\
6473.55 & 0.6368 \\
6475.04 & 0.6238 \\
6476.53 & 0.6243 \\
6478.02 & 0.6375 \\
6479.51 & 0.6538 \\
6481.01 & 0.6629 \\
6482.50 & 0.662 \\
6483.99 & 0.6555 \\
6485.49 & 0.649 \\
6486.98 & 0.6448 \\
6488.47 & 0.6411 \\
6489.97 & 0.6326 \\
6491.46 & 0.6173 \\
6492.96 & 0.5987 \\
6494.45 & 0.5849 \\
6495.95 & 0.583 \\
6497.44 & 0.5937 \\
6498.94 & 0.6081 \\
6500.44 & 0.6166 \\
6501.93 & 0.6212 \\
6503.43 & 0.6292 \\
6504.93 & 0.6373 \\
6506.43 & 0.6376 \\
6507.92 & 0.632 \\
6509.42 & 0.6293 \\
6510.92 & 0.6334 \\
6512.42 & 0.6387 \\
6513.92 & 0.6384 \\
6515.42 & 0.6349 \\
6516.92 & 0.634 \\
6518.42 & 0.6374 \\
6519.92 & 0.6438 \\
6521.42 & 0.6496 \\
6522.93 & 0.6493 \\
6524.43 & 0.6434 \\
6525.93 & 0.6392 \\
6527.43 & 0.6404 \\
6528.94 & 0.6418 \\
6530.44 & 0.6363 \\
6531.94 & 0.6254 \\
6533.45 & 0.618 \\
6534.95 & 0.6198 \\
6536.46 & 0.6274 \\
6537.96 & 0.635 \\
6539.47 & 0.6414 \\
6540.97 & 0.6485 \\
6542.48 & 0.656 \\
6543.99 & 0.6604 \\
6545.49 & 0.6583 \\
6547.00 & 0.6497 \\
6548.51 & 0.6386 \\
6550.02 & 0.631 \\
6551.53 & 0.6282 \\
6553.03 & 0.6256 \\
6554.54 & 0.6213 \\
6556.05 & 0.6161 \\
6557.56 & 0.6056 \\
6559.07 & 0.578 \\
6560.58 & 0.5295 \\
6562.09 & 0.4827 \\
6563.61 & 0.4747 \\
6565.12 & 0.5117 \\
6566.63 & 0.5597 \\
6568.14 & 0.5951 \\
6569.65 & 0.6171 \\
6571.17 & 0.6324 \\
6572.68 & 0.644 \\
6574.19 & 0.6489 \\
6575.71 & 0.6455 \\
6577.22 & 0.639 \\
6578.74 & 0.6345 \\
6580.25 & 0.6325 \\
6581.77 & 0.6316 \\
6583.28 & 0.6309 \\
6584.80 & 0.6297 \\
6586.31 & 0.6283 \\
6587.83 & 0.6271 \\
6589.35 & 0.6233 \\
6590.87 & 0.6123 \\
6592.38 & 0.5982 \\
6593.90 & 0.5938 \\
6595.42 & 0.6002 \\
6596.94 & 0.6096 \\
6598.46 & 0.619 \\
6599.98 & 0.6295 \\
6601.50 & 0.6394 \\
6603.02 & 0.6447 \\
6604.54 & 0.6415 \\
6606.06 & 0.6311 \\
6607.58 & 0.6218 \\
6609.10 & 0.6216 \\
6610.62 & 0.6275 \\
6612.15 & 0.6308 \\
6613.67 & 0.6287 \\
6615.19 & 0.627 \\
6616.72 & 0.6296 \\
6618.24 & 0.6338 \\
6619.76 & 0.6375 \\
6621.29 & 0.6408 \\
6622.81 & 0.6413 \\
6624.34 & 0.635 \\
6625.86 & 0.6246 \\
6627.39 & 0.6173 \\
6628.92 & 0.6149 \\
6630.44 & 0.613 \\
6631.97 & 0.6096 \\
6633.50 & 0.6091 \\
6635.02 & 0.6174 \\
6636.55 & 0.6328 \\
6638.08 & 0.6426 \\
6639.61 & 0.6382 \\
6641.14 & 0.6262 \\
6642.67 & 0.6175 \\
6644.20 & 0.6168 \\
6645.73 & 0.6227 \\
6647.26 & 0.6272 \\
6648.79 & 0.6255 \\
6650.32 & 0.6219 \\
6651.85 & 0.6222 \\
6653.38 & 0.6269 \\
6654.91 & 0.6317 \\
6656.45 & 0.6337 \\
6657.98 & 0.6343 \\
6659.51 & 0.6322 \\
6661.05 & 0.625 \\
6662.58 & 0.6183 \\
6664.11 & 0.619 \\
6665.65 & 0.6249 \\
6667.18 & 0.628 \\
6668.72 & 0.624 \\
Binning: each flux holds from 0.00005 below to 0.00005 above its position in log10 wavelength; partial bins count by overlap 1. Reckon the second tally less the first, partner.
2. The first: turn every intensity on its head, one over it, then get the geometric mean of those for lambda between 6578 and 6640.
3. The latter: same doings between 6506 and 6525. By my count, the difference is -0.03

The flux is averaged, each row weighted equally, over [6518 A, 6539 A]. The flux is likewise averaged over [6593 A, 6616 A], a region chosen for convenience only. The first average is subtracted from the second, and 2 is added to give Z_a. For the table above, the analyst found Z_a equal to 1.99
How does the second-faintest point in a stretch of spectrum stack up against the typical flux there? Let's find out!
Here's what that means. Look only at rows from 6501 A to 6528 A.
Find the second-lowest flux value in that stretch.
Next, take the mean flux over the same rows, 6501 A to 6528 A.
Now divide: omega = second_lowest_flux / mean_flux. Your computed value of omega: 0.987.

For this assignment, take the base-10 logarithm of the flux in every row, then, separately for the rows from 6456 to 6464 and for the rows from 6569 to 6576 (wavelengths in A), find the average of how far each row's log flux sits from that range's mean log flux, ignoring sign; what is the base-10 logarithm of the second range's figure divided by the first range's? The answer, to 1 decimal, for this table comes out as 0.0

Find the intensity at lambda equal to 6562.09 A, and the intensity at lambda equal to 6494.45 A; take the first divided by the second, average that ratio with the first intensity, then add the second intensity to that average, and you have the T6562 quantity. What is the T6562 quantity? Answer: 1.239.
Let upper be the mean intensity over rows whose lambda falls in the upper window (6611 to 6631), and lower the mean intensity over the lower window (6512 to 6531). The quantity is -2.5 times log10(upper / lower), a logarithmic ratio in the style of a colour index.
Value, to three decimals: 0.020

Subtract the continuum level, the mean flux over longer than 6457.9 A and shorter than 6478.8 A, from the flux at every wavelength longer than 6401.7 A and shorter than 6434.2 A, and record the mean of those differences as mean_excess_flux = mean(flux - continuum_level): 0.003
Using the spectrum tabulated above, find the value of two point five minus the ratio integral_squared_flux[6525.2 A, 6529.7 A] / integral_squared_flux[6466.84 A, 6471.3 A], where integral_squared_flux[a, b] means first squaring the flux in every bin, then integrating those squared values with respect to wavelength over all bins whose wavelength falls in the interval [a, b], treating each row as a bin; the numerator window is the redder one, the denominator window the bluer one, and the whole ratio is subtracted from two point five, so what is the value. 1.54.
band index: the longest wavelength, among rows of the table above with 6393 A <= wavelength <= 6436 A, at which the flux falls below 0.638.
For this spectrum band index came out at 6431.95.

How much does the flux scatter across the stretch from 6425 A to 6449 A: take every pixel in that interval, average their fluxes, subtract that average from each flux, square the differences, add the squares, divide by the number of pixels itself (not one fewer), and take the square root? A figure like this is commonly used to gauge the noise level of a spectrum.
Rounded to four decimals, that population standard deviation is 0.0106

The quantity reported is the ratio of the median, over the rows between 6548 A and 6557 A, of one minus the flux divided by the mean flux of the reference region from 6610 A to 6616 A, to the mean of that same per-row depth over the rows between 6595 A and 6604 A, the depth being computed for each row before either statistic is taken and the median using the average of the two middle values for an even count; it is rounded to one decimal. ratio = 0.3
